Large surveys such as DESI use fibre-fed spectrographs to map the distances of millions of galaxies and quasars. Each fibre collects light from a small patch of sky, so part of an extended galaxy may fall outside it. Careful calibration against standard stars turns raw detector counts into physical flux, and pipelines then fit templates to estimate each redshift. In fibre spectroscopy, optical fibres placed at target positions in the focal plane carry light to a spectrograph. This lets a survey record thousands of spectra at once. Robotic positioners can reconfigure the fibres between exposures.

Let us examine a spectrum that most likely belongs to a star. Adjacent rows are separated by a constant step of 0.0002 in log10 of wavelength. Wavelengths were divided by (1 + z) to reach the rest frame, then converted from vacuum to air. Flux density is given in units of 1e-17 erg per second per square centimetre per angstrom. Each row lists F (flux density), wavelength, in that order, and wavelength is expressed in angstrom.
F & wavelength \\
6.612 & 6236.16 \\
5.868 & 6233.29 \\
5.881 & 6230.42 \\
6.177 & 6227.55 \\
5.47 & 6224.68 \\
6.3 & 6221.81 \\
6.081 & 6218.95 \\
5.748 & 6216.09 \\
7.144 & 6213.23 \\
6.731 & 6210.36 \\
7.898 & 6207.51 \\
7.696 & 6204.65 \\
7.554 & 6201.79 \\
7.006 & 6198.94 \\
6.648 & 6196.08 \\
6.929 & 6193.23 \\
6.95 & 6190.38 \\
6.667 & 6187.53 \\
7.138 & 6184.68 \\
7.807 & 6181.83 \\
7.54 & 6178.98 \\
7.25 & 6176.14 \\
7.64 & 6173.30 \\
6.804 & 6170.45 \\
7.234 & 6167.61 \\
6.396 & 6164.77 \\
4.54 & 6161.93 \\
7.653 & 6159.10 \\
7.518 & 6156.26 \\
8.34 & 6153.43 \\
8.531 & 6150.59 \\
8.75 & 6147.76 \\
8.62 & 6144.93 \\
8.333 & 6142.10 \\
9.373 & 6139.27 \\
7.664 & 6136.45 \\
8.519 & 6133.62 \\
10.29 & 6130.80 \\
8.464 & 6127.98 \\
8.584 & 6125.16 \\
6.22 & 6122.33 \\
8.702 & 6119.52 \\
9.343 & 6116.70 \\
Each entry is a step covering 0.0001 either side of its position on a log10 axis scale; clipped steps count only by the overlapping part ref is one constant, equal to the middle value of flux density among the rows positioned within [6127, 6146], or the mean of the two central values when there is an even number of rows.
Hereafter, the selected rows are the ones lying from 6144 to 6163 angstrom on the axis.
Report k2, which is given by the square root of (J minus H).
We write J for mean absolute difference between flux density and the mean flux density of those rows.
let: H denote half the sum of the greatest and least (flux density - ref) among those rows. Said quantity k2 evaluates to 1.7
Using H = -1.9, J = 0.97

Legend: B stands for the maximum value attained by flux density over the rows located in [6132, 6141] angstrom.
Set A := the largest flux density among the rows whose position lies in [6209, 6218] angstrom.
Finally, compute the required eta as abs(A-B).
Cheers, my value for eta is 2.2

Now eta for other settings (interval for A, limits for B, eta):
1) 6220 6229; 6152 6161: 2.0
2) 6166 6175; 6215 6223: 1.3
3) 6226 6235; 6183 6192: 1.0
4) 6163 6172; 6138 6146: 2.1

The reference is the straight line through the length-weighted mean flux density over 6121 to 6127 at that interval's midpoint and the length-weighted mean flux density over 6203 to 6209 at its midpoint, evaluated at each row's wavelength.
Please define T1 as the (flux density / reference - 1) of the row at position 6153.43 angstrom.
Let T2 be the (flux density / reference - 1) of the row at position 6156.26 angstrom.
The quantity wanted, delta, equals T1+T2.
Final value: 0.09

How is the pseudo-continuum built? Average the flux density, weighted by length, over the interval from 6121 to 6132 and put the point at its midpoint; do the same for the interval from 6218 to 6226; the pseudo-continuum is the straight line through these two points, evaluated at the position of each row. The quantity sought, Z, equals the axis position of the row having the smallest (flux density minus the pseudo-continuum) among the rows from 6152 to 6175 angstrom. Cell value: 6161.93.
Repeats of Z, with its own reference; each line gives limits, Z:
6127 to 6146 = 6136.45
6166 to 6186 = 6170.45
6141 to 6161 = 6156.26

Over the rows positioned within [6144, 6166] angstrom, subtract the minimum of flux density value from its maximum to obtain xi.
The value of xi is 4.2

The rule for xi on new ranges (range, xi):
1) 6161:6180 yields 3.1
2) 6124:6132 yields 1.8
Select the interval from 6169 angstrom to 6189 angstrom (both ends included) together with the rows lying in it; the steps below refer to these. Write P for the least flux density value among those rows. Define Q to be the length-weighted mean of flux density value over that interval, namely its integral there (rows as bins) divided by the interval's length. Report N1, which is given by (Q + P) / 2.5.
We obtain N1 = 5.6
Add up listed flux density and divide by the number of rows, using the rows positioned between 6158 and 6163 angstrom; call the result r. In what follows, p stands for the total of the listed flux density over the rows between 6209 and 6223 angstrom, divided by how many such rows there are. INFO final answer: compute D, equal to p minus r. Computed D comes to 0.3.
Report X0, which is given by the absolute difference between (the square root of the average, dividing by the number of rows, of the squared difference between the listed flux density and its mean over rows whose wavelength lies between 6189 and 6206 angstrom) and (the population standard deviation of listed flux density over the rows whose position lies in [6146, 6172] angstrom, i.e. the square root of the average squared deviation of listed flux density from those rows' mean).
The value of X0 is 0.9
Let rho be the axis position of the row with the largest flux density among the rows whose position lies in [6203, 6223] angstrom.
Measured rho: 6207.51 angstrom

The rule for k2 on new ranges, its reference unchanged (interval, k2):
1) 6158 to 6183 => 1.7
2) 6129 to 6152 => 0.3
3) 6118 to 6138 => 1.0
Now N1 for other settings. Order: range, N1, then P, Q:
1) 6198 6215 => 5.6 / 6.731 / 7.3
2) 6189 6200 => 5.4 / 6.648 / 6.9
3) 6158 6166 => 4.3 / 4.54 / 6.1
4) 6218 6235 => 4.6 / 5.47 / 6.0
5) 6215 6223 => 4.7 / 5.748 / 6.1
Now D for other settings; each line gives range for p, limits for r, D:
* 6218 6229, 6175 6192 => -1.2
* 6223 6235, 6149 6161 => -2.2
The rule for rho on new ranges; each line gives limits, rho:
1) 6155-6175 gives 6159.10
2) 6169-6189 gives 6181.83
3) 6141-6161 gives 6147.76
